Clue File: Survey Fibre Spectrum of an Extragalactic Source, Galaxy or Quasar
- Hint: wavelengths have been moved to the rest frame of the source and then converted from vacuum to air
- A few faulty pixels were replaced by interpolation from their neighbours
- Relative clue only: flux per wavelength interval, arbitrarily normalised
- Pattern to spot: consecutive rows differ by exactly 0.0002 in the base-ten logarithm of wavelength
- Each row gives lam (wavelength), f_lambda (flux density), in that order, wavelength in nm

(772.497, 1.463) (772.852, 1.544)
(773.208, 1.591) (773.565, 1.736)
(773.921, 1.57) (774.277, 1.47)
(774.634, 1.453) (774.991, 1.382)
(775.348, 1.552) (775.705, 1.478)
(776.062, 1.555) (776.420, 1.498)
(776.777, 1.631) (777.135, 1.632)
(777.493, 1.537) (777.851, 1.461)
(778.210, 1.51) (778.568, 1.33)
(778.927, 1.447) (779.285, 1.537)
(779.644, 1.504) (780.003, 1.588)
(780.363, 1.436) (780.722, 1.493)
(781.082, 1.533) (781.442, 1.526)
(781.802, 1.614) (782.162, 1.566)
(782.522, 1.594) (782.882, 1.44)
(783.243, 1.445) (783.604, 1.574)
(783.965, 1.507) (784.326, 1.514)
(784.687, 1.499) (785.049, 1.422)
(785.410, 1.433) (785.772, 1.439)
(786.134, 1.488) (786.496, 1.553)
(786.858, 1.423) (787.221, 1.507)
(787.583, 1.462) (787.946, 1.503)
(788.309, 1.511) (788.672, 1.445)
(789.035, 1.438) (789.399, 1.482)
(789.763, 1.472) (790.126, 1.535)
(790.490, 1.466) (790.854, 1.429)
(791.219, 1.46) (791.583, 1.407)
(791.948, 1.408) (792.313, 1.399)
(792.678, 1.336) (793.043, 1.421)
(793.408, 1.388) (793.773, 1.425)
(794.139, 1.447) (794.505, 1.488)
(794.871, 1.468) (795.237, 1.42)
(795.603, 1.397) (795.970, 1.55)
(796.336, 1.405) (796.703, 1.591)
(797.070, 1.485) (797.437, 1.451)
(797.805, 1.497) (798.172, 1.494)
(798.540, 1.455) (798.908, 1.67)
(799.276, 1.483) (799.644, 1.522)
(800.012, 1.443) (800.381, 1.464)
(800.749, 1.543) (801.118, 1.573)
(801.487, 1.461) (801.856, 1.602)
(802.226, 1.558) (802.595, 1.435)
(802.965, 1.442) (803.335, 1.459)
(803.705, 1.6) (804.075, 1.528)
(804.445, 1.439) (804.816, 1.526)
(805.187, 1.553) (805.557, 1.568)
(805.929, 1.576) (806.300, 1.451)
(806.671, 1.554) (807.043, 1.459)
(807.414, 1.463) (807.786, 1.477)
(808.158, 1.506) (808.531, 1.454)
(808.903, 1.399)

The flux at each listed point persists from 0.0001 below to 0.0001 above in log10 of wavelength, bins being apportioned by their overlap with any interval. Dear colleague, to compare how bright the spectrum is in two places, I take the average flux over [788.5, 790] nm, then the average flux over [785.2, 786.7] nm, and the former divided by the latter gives 0.99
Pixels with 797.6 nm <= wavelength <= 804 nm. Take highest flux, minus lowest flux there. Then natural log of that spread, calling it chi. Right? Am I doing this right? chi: -1.4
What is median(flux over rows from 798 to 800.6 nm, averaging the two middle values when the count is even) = 1.48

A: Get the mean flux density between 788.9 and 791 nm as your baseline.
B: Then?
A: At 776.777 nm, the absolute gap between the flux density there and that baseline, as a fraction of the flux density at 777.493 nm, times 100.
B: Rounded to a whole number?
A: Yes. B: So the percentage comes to 10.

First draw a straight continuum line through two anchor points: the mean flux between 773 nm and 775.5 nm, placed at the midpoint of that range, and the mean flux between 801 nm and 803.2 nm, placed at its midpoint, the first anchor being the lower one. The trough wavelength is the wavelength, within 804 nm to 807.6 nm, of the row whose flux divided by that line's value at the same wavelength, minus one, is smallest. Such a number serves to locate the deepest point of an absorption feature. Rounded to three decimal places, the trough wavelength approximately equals 804.445 nm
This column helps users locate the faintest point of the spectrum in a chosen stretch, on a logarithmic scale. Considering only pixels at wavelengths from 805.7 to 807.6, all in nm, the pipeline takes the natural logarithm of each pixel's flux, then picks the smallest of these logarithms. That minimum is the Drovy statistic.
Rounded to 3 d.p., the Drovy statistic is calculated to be 0.372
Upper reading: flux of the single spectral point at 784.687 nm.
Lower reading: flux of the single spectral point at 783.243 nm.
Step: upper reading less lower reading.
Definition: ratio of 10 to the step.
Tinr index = 185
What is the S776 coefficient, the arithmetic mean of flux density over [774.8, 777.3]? 1.53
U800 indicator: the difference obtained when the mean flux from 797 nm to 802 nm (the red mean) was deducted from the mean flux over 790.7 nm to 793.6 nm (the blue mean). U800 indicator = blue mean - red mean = -0.104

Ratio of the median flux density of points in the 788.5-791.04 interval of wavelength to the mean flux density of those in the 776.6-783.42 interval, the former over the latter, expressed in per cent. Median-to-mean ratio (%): 97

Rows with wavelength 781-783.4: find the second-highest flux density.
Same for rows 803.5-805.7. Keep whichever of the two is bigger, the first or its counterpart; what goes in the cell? 1.59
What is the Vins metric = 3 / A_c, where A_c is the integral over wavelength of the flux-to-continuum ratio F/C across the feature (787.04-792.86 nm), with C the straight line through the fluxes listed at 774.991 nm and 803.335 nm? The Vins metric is 0.5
